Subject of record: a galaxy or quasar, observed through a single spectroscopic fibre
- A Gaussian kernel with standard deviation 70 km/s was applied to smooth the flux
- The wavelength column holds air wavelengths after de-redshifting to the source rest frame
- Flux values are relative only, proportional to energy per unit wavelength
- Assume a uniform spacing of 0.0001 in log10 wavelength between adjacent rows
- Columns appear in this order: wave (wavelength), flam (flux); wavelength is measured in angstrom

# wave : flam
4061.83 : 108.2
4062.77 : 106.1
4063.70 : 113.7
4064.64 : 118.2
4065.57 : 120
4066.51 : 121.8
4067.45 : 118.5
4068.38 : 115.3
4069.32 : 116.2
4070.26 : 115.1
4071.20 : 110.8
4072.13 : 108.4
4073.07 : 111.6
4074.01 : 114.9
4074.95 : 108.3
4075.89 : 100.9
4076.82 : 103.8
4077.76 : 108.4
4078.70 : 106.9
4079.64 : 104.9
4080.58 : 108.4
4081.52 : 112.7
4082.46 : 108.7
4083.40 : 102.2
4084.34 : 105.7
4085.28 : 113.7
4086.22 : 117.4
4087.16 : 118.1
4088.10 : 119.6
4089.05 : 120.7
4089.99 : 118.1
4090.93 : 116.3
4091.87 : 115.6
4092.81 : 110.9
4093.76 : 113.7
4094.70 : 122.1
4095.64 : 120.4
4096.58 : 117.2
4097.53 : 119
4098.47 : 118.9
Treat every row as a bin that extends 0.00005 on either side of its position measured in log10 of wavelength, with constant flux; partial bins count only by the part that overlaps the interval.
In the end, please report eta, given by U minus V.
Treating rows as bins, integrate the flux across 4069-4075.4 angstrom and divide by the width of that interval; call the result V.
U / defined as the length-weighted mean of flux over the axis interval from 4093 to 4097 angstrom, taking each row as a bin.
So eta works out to 6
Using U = 118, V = 112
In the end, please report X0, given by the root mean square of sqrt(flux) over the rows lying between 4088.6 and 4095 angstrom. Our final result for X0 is 10.8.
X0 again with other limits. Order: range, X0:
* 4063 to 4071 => 10.8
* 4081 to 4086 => 10.4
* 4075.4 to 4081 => 10.3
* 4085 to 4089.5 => 10.9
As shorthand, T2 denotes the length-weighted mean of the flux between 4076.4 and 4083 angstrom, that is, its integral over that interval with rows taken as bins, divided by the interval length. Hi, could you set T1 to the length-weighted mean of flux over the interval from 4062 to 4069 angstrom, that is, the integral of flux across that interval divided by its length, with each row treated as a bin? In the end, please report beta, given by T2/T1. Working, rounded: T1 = 116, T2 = 108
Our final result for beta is 0.93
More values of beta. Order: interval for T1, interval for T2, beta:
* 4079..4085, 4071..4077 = 1.01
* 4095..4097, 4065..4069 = 0.99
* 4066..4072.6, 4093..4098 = 1.02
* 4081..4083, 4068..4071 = 1.04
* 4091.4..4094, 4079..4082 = 0.96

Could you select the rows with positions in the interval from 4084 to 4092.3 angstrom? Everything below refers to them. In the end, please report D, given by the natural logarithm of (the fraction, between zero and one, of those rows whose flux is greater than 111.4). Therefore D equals -0.1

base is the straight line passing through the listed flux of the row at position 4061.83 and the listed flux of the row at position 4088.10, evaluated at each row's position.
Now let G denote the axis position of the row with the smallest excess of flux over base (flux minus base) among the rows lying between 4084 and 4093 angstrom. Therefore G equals 4084.34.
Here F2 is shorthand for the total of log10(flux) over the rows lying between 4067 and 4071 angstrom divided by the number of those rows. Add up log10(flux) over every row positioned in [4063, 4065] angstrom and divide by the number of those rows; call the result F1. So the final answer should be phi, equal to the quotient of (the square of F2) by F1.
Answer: 2.07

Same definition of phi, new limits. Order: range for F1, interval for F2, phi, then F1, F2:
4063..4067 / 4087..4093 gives 2.06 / 2.07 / 2.068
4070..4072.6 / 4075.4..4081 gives 2.00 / 2.05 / 2.023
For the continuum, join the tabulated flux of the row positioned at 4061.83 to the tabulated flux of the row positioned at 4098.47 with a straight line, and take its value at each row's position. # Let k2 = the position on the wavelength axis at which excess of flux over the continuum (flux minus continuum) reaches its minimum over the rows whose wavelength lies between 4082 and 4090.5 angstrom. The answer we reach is 4083.40 angstrom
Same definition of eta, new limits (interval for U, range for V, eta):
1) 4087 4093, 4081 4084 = 10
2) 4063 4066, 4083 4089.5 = 3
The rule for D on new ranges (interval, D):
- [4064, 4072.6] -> -0.3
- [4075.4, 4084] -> -2.2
